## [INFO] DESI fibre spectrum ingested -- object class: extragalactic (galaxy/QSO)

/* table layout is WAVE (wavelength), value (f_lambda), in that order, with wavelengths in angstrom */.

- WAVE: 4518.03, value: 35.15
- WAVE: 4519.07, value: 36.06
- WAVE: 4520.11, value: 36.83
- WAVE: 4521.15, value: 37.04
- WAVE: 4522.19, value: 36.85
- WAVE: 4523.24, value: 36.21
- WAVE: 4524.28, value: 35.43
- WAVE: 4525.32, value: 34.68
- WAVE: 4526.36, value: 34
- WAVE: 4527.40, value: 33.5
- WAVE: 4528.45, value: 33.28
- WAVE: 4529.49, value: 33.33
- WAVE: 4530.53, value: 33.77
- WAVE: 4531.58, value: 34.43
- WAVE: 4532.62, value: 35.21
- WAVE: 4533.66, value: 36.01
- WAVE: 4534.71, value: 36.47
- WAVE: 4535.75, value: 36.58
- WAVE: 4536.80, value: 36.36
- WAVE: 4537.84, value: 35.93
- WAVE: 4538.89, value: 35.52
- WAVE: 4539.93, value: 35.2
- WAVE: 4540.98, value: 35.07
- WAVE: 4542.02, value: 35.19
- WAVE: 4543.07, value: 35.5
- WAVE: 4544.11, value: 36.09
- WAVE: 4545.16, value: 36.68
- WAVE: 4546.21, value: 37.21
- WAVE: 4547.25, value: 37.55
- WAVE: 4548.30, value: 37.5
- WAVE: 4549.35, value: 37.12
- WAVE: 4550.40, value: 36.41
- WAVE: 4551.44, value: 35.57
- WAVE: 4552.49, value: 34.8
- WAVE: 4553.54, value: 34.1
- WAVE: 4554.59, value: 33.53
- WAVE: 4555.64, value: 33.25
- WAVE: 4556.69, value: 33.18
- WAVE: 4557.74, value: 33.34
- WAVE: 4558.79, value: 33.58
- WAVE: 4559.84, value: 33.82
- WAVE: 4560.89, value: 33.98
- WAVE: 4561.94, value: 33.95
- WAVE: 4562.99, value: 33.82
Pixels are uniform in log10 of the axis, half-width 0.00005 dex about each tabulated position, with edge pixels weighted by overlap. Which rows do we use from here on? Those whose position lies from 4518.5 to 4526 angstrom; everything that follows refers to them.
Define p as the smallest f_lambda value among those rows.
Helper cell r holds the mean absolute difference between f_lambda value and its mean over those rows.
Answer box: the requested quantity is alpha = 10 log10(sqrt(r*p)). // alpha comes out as 6.8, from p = 34.68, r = 0.66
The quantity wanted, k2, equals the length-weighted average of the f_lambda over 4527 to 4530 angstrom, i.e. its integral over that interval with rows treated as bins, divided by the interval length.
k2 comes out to 33.3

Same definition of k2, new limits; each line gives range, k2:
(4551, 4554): 34.8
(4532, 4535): 35.8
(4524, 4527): 34.7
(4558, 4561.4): 33.8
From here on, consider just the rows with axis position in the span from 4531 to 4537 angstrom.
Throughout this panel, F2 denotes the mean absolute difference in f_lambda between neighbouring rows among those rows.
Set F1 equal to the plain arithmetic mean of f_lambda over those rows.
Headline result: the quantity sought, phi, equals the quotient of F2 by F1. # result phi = 0.013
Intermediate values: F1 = 35.8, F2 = 0.47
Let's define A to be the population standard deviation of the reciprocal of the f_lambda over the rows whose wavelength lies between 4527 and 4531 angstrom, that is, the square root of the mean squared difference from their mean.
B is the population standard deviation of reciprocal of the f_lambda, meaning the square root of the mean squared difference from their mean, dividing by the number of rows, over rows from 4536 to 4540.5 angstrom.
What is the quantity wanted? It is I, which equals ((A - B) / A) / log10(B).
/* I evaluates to 0.29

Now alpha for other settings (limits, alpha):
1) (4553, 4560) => 4.6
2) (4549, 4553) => 7.2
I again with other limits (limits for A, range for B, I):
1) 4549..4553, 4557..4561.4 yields -0.19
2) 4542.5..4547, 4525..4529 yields -0.01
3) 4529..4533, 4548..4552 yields -0.03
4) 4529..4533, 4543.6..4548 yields -0.10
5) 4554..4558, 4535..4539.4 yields 0.47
